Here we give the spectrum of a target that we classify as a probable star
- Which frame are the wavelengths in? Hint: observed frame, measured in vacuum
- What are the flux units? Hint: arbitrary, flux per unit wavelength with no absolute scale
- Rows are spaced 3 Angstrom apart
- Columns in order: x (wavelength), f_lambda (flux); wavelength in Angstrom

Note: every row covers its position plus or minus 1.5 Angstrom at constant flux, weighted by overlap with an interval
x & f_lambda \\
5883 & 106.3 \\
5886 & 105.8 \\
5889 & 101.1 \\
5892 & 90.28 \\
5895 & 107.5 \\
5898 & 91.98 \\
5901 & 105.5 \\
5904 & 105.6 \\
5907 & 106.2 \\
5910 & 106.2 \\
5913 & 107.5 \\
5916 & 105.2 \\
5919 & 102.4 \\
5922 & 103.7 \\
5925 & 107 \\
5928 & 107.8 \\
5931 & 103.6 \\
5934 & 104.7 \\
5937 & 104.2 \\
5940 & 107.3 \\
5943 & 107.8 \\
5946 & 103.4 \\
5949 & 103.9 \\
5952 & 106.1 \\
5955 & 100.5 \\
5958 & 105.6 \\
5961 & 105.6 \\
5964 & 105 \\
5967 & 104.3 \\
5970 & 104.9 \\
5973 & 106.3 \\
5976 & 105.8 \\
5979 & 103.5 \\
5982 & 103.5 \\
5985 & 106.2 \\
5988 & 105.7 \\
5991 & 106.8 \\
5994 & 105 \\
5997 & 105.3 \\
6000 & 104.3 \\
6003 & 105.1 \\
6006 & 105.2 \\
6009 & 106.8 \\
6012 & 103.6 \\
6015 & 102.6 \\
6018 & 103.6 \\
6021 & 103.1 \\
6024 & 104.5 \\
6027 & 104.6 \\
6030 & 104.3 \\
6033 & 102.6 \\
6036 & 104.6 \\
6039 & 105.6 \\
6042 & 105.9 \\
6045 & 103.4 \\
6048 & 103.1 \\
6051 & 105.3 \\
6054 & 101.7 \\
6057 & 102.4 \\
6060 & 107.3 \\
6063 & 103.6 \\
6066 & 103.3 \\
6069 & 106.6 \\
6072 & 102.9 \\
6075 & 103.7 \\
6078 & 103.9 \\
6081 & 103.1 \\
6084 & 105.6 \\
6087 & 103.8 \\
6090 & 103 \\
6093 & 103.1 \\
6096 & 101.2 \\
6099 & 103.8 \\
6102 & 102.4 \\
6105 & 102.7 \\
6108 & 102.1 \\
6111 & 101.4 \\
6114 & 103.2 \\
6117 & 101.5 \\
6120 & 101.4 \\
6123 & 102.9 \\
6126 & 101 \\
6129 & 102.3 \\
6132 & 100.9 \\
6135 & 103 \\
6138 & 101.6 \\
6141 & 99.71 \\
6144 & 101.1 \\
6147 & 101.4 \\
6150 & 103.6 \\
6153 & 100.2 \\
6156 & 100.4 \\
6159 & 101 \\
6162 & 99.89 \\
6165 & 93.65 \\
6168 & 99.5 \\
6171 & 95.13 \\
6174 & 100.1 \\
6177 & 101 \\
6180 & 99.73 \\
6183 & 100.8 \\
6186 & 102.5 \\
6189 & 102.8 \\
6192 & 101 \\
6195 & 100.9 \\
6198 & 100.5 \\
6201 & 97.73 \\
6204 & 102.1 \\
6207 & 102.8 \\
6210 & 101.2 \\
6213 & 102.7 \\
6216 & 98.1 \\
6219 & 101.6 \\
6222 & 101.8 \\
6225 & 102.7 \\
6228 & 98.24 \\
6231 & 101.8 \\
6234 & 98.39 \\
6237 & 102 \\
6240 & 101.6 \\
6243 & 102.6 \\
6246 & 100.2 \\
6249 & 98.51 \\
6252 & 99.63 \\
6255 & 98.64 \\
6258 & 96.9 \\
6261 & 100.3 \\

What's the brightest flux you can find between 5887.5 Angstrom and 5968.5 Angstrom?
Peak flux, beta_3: 107.8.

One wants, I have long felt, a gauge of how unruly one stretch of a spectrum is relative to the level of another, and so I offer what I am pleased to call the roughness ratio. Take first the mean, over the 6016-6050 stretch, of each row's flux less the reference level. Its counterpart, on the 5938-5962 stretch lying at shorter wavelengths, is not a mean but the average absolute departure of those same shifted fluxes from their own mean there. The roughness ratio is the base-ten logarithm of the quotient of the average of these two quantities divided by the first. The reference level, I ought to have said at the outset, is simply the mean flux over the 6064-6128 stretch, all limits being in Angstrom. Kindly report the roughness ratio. 0.1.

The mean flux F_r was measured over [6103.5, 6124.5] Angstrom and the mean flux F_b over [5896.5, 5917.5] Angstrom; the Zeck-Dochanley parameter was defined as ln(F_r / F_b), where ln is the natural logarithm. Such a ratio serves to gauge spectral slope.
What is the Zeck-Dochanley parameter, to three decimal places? -0.018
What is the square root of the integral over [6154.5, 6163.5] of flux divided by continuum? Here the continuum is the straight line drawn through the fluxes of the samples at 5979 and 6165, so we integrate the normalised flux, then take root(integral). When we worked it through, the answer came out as 3.1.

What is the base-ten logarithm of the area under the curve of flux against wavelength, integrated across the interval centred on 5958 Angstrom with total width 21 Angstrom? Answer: 3.34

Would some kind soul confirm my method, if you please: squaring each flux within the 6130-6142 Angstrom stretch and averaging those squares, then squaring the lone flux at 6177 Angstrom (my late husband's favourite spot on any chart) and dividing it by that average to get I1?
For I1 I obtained 0.99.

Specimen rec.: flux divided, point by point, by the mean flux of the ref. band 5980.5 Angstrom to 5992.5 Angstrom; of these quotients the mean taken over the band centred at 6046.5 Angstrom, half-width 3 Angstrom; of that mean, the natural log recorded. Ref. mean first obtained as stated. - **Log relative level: -0.022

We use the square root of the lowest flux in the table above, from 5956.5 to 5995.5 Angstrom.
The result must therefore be 10.2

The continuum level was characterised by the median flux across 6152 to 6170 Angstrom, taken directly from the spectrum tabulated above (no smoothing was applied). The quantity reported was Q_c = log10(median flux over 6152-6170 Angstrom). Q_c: 2.00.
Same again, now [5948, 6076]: 2.02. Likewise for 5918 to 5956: 2.02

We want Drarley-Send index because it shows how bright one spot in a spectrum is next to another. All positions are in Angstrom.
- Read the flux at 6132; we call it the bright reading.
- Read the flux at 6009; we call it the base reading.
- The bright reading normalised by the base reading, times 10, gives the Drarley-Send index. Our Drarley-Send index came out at 9.4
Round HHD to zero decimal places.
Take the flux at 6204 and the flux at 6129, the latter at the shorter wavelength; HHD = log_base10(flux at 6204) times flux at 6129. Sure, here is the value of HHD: 206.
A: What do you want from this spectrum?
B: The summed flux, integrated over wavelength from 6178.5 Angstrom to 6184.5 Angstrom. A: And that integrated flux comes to 602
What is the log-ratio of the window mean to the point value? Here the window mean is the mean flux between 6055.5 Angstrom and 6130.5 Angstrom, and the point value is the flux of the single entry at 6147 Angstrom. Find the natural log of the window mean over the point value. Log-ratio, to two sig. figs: 0.017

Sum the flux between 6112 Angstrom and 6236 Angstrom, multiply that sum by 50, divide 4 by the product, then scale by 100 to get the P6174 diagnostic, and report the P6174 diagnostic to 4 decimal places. 0.0019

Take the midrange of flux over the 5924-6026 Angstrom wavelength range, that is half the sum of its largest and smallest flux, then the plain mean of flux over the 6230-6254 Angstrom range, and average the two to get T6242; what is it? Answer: 102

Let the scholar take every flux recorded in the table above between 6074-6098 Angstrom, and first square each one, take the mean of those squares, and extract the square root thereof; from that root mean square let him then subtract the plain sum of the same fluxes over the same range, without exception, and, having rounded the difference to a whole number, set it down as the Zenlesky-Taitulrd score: -724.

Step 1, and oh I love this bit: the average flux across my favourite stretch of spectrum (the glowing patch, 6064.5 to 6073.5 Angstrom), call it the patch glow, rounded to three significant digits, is 104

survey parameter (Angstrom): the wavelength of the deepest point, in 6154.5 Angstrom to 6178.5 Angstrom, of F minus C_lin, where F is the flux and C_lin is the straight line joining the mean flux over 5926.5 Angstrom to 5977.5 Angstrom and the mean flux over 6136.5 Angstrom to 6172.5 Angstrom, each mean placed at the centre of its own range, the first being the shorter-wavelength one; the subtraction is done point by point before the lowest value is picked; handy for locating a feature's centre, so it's 6165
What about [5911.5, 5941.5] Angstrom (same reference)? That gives 5919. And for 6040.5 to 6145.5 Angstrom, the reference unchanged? 6054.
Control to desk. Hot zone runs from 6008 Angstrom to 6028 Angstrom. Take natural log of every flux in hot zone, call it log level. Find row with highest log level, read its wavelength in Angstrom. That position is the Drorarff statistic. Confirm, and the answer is 6009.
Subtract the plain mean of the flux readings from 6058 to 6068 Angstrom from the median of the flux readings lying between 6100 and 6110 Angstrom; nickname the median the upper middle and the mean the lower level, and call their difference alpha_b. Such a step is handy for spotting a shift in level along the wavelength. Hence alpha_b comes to -2.3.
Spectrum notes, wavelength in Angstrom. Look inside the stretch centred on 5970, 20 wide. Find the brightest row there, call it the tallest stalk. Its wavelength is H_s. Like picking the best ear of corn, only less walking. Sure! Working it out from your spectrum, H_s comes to 5973 Angstrom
